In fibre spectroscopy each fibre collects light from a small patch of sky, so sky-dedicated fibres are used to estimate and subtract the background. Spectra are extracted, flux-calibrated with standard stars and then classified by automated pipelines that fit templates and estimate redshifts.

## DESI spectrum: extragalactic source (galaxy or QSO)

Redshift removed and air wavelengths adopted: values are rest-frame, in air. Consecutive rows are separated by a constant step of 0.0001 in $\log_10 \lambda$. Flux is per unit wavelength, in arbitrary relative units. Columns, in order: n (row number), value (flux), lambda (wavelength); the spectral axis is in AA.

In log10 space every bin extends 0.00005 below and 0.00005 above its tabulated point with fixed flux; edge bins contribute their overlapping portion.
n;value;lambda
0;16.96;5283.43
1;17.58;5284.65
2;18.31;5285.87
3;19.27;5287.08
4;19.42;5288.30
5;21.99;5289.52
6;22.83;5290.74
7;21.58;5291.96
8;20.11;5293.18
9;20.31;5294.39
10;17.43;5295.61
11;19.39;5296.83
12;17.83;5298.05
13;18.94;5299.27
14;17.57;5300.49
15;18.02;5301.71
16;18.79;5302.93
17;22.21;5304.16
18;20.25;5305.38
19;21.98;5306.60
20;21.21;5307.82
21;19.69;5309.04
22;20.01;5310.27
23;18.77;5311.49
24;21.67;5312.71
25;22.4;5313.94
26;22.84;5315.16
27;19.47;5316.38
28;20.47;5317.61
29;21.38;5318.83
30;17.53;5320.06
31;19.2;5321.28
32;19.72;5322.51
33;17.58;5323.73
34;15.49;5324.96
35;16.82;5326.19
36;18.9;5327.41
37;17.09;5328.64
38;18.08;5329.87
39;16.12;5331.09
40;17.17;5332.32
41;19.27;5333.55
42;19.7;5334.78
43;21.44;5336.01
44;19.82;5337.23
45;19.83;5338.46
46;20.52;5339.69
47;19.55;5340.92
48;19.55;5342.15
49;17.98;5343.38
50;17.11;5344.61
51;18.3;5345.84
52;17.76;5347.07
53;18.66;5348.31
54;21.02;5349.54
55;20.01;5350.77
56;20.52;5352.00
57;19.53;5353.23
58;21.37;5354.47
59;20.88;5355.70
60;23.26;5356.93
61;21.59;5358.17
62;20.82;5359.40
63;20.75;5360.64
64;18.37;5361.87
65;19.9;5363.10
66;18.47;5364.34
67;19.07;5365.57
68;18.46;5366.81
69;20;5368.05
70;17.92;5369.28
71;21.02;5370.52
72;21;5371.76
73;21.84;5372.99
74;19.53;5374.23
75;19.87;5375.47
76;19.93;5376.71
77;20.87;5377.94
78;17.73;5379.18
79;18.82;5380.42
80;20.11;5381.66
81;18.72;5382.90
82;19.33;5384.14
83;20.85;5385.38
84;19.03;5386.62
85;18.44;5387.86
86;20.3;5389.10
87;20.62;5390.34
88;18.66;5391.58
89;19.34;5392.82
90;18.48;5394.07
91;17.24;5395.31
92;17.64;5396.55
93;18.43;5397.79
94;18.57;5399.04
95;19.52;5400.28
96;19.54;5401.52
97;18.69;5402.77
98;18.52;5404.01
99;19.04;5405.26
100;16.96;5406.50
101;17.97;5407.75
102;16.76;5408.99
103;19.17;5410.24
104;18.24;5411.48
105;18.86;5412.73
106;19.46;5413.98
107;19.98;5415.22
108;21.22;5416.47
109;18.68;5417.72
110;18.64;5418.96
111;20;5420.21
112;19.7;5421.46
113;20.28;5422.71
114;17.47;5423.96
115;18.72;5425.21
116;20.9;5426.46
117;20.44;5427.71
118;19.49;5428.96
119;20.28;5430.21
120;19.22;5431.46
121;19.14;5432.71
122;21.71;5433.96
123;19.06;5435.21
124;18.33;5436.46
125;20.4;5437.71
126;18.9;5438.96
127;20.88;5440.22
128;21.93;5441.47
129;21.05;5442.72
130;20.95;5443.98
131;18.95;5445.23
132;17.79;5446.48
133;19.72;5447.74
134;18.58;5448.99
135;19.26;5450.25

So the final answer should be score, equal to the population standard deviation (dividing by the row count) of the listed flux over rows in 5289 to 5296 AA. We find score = 1.74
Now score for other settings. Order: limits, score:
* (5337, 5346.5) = 1.08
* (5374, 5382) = 0.94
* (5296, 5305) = 1.46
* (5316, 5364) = 1.68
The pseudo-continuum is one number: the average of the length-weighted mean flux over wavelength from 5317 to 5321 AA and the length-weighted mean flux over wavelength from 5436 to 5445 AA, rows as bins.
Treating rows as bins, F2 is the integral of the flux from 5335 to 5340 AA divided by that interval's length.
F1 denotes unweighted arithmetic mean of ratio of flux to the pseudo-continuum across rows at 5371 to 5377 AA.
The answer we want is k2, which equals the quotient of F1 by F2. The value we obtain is 0.0501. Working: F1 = 1.02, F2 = 20.4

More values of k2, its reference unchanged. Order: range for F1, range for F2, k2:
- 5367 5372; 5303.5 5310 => 0.0475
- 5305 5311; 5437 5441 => 0.0512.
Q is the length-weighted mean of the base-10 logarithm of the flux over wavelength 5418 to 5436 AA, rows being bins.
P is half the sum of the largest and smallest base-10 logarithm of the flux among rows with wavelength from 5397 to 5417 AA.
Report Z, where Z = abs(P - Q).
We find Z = 0.017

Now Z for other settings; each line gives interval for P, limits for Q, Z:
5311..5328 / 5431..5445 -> 0.029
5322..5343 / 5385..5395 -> 0.026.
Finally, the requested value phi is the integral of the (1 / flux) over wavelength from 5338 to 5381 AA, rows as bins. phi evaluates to 2.2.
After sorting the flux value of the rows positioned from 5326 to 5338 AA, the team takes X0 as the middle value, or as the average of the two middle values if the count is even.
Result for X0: 18.5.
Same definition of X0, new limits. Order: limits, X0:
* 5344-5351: 18.5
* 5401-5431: 19.1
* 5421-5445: 20.3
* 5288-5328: 19.7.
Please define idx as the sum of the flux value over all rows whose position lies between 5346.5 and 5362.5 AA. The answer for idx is 265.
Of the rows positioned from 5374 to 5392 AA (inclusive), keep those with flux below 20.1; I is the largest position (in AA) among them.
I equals 5391.58 AA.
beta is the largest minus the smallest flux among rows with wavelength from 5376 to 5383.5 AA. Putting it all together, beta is 3.1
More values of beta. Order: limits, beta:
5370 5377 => 2.3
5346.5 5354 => 3.3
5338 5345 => 3.4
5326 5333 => 2.8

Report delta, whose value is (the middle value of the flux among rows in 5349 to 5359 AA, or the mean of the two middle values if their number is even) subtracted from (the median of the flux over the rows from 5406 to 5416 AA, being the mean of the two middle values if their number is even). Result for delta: -2.4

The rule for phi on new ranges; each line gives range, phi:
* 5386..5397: 0.6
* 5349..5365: 0.8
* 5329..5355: 1.4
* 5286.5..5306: 1.0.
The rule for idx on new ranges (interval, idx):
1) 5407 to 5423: 249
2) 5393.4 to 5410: 237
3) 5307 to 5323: 264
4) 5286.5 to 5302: 255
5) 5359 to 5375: 257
